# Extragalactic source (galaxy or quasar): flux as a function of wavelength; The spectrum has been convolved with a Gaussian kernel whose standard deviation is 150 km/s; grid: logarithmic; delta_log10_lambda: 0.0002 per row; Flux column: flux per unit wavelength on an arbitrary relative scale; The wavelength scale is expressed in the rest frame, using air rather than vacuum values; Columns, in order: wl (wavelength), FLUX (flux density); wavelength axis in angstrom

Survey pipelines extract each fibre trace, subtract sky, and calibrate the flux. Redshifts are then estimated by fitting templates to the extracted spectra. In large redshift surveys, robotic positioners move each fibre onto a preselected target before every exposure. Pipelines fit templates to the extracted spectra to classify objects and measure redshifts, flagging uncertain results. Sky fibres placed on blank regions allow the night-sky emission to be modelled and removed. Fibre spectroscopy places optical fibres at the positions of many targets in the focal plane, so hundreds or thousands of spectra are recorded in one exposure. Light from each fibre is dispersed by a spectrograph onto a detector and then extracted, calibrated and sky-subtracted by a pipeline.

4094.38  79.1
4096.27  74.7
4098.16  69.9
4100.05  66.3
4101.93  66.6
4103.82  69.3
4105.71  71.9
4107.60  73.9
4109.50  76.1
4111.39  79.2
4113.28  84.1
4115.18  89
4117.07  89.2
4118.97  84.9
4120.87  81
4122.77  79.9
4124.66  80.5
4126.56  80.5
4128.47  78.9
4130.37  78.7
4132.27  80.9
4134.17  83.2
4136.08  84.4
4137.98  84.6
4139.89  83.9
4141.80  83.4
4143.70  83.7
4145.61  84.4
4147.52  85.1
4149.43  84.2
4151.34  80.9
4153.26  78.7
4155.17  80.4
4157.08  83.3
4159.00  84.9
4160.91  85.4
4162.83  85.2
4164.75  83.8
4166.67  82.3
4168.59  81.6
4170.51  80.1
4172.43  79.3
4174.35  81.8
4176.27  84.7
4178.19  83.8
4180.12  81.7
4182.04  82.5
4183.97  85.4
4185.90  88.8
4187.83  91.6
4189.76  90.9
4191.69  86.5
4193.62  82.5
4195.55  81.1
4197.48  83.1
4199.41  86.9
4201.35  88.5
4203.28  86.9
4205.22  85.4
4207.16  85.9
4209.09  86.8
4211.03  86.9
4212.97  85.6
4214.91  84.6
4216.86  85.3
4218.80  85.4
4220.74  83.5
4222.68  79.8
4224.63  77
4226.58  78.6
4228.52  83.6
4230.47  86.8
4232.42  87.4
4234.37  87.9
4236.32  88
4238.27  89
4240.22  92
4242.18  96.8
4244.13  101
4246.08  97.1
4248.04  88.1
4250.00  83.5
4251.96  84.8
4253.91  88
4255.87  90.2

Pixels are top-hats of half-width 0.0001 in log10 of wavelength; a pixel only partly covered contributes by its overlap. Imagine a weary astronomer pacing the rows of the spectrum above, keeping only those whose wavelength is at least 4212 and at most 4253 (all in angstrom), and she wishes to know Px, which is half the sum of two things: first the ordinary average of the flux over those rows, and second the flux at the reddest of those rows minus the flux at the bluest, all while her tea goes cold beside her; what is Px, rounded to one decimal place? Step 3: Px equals 43.1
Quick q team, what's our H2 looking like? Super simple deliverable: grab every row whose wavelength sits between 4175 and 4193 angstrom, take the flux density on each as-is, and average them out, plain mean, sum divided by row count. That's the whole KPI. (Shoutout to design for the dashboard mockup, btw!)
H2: 86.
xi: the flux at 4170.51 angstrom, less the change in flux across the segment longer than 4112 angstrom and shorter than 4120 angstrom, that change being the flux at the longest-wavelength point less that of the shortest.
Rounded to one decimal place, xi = 79.3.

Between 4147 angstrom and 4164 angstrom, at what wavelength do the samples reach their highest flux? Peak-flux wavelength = 4160.91 angstrom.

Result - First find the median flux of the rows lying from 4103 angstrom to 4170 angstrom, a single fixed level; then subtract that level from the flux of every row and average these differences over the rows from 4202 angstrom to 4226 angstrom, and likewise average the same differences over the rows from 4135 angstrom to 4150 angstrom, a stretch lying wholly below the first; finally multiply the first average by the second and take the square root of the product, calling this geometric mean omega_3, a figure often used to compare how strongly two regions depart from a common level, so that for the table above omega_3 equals 1.1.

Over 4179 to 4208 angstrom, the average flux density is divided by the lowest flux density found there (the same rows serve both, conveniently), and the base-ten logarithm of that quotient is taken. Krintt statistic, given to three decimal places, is 0.025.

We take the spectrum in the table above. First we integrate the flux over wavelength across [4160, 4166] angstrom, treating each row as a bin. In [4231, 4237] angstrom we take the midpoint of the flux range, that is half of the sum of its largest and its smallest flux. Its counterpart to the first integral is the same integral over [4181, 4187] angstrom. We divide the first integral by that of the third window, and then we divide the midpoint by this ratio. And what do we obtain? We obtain 89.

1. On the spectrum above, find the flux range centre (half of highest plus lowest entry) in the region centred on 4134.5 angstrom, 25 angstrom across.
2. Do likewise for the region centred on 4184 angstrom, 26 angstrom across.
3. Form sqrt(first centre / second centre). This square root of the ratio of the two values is 0.978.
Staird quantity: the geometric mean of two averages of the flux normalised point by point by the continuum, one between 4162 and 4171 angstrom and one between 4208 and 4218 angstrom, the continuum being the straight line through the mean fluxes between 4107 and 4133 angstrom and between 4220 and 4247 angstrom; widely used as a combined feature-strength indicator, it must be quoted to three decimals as 0.988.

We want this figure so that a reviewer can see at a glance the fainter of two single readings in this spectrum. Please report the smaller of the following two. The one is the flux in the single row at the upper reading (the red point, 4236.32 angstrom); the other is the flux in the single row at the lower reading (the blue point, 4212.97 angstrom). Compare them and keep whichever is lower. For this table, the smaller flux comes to 86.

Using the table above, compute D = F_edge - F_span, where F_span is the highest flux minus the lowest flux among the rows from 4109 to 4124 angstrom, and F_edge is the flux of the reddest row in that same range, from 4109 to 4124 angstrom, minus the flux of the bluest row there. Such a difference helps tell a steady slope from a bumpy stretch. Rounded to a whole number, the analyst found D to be -9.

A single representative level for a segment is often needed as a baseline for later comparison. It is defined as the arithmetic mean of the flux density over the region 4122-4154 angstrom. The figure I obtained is 82.1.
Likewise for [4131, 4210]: 84.1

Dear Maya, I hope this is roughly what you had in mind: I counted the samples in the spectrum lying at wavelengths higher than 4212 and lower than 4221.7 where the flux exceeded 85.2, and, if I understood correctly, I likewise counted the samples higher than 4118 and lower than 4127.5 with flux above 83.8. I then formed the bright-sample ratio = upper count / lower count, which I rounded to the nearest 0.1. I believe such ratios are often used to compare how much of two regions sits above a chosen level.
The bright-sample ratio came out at 3.0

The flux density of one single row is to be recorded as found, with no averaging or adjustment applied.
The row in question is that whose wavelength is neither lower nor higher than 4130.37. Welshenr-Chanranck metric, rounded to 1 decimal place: 78.7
